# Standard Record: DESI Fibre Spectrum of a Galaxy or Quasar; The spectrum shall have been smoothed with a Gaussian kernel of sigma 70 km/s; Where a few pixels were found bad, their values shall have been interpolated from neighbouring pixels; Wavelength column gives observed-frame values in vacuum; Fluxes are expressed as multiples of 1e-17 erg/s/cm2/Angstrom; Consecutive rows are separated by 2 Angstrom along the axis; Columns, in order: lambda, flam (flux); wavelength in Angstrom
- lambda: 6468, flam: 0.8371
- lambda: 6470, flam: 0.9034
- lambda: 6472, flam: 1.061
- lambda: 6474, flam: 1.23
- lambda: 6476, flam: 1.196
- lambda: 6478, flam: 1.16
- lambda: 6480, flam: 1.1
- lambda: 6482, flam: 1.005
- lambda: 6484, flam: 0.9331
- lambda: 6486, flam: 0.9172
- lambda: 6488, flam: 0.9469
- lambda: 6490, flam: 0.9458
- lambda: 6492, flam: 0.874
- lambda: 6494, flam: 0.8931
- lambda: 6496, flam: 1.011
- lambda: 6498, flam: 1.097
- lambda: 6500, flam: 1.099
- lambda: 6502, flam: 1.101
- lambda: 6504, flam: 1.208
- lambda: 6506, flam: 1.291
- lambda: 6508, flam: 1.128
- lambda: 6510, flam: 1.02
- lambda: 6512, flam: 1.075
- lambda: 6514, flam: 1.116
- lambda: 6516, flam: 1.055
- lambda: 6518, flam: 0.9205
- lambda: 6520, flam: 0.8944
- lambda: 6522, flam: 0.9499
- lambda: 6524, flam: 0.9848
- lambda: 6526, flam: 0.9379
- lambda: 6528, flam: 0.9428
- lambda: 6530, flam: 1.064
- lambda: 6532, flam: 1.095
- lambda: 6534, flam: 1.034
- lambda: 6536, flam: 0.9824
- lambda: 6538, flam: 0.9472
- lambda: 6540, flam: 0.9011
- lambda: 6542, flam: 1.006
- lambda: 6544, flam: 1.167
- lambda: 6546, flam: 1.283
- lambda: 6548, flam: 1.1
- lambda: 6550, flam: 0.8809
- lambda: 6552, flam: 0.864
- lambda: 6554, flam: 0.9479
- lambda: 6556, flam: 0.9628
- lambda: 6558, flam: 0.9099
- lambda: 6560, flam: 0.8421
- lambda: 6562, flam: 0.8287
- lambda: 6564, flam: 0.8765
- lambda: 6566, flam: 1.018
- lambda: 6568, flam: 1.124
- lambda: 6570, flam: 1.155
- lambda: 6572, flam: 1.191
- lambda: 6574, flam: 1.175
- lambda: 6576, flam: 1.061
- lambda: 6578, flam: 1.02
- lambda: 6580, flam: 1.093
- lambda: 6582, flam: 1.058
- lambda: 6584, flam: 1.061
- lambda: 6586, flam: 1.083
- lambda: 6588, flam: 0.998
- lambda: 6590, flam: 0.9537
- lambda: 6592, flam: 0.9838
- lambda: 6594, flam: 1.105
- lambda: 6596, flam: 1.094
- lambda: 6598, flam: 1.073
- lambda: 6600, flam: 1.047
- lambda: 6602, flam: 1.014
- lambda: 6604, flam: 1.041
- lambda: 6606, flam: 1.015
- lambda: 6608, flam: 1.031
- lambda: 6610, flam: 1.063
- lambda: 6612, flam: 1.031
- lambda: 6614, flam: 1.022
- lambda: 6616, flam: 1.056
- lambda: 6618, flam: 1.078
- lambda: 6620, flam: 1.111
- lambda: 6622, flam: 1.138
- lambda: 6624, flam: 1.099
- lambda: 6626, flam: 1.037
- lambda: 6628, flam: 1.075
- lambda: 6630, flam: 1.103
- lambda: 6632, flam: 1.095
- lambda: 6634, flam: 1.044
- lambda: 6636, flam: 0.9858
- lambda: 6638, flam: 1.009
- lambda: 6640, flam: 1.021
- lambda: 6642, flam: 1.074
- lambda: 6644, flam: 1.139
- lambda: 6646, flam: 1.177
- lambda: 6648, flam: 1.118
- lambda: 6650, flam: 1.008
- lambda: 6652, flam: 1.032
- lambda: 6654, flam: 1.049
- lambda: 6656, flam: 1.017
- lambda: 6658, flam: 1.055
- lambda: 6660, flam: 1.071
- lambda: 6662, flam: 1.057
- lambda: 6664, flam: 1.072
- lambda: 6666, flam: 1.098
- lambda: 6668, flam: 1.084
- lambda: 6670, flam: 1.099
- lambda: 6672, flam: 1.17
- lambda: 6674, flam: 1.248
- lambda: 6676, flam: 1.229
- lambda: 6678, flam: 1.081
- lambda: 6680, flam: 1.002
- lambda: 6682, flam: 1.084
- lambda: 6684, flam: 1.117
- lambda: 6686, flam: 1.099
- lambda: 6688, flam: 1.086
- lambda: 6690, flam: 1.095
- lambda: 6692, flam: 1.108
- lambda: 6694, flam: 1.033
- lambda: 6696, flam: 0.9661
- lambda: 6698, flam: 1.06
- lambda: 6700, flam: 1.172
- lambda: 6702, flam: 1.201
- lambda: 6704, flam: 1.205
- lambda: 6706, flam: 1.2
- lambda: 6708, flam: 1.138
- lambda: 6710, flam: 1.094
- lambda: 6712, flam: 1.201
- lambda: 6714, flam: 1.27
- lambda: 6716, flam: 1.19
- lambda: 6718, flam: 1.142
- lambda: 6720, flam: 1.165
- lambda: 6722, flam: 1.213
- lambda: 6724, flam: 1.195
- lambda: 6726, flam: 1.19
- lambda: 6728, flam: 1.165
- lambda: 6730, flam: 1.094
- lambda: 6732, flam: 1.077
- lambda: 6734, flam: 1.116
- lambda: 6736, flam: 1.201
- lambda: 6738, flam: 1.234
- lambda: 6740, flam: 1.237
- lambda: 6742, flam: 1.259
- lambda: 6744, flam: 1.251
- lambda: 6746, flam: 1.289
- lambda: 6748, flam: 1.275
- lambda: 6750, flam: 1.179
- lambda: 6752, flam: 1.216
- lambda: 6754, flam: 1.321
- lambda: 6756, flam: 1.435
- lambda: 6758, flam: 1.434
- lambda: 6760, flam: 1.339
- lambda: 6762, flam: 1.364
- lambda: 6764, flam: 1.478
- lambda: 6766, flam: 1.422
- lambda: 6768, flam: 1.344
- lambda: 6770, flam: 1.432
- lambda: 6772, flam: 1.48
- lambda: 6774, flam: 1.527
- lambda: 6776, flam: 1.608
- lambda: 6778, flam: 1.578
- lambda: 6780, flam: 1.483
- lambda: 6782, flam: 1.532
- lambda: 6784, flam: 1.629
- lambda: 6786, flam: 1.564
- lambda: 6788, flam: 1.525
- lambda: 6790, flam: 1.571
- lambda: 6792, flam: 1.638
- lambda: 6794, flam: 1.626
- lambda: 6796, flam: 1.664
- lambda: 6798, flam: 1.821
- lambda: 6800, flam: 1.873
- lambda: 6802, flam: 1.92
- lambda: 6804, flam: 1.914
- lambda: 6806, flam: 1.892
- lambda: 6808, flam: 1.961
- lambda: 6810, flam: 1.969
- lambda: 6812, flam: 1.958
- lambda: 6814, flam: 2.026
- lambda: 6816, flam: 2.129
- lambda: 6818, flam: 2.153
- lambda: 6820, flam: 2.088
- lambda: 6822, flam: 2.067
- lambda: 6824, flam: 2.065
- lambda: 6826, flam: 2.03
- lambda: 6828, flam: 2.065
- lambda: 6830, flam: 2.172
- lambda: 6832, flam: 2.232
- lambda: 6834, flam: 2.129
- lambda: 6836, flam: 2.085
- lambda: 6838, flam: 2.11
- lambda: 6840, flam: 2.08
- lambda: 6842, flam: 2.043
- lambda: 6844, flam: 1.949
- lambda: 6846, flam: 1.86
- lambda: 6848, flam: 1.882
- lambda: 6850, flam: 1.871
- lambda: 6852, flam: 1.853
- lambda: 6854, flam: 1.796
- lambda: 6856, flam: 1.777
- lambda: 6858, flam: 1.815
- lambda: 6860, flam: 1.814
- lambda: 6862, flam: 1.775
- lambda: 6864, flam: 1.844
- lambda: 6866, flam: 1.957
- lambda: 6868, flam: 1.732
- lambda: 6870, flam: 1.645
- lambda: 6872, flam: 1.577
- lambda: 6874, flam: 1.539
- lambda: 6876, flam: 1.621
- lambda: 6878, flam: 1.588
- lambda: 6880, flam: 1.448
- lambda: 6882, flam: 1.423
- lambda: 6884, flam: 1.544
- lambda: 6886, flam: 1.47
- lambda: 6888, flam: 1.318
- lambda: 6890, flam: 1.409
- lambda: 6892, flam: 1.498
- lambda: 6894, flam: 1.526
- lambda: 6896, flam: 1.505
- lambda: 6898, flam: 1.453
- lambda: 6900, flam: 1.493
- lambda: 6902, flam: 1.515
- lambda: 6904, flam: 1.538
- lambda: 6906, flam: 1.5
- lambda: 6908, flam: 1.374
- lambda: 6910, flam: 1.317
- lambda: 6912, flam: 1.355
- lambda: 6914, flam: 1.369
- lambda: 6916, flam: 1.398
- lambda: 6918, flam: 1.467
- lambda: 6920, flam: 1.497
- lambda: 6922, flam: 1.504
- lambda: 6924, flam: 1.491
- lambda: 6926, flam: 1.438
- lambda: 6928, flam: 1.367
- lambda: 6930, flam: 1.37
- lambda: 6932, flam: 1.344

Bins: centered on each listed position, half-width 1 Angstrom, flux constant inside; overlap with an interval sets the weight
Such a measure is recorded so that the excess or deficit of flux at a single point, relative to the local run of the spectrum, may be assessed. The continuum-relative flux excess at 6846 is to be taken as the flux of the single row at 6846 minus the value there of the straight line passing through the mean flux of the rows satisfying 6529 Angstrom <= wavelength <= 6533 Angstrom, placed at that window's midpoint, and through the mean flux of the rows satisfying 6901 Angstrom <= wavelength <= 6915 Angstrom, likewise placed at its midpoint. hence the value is 0.49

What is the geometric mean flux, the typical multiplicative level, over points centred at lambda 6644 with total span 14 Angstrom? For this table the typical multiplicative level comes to 1.08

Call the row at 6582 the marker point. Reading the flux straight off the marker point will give 1.058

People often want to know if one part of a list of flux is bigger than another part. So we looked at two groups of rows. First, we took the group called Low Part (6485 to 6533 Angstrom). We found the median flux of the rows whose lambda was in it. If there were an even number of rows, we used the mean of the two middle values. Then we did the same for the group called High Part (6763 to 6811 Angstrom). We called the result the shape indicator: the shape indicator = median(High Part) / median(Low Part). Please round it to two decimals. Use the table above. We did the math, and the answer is 1.57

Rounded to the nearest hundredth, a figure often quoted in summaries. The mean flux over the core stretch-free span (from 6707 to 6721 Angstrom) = 1.17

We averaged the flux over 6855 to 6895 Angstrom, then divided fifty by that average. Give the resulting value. 30.9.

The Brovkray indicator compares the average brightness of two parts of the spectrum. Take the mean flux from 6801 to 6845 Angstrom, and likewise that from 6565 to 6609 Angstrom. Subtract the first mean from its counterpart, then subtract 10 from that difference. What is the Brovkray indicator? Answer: -10.98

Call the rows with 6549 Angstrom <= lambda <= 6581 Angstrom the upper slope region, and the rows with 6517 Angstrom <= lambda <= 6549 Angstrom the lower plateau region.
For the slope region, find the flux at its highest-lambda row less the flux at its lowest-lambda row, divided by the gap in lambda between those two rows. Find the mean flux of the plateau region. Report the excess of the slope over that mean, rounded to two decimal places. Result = -1.01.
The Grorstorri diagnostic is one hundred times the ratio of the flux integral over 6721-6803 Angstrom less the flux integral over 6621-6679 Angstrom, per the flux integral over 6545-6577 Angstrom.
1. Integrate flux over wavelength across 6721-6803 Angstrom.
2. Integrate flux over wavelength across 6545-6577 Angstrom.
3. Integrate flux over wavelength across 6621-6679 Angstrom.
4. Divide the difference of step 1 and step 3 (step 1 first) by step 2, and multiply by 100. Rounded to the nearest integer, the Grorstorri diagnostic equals 162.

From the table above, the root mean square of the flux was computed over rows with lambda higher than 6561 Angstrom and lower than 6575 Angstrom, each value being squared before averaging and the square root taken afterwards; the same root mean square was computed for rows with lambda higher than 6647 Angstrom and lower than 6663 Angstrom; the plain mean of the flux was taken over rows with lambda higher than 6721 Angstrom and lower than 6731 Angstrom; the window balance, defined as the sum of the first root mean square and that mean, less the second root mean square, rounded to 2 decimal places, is 1.18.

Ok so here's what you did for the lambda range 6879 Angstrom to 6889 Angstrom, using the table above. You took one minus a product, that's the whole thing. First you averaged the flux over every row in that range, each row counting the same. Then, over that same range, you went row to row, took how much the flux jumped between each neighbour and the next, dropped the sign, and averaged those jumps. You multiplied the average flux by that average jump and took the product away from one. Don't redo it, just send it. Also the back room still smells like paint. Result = 0.866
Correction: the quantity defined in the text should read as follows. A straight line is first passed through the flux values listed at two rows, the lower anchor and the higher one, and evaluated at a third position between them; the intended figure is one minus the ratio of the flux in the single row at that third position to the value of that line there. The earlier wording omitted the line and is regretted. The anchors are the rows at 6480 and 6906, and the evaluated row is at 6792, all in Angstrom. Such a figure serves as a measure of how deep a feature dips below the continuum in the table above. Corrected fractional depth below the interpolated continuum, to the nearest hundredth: -0.18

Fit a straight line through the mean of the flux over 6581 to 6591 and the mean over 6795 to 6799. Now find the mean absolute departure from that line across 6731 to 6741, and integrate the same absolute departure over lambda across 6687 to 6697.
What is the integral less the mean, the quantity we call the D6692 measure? 2.9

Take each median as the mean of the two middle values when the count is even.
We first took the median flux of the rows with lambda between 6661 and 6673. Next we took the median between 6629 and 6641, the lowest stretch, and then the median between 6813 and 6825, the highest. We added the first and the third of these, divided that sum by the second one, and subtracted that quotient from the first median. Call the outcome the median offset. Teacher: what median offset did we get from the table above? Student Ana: -1.98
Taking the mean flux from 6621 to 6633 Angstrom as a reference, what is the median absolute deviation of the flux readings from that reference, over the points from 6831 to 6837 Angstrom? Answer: 1.0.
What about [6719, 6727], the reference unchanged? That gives 0.1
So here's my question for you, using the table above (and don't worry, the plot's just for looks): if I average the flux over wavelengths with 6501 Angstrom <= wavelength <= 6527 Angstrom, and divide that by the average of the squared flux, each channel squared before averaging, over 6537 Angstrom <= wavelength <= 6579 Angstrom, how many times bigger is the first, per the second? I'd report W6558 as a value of 1.0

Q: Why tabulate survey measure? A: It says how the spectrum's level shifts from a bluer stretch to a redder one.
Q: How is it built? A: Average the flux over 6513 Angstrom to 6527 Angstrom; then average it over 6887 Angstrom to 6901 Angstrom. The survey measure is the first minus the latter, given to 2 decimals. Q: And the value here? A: -0.48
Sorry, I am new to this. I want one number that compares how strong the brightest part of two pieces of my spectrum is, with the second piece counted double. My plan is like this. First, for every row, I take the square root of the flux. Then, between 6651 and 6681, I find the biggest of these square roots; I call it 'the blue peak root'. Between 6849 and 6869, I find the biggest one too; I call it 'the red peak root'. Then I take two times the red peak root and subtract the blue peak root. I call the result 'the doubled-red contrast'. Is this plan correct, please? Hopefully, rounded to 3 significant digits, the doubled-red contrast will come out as 1.68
